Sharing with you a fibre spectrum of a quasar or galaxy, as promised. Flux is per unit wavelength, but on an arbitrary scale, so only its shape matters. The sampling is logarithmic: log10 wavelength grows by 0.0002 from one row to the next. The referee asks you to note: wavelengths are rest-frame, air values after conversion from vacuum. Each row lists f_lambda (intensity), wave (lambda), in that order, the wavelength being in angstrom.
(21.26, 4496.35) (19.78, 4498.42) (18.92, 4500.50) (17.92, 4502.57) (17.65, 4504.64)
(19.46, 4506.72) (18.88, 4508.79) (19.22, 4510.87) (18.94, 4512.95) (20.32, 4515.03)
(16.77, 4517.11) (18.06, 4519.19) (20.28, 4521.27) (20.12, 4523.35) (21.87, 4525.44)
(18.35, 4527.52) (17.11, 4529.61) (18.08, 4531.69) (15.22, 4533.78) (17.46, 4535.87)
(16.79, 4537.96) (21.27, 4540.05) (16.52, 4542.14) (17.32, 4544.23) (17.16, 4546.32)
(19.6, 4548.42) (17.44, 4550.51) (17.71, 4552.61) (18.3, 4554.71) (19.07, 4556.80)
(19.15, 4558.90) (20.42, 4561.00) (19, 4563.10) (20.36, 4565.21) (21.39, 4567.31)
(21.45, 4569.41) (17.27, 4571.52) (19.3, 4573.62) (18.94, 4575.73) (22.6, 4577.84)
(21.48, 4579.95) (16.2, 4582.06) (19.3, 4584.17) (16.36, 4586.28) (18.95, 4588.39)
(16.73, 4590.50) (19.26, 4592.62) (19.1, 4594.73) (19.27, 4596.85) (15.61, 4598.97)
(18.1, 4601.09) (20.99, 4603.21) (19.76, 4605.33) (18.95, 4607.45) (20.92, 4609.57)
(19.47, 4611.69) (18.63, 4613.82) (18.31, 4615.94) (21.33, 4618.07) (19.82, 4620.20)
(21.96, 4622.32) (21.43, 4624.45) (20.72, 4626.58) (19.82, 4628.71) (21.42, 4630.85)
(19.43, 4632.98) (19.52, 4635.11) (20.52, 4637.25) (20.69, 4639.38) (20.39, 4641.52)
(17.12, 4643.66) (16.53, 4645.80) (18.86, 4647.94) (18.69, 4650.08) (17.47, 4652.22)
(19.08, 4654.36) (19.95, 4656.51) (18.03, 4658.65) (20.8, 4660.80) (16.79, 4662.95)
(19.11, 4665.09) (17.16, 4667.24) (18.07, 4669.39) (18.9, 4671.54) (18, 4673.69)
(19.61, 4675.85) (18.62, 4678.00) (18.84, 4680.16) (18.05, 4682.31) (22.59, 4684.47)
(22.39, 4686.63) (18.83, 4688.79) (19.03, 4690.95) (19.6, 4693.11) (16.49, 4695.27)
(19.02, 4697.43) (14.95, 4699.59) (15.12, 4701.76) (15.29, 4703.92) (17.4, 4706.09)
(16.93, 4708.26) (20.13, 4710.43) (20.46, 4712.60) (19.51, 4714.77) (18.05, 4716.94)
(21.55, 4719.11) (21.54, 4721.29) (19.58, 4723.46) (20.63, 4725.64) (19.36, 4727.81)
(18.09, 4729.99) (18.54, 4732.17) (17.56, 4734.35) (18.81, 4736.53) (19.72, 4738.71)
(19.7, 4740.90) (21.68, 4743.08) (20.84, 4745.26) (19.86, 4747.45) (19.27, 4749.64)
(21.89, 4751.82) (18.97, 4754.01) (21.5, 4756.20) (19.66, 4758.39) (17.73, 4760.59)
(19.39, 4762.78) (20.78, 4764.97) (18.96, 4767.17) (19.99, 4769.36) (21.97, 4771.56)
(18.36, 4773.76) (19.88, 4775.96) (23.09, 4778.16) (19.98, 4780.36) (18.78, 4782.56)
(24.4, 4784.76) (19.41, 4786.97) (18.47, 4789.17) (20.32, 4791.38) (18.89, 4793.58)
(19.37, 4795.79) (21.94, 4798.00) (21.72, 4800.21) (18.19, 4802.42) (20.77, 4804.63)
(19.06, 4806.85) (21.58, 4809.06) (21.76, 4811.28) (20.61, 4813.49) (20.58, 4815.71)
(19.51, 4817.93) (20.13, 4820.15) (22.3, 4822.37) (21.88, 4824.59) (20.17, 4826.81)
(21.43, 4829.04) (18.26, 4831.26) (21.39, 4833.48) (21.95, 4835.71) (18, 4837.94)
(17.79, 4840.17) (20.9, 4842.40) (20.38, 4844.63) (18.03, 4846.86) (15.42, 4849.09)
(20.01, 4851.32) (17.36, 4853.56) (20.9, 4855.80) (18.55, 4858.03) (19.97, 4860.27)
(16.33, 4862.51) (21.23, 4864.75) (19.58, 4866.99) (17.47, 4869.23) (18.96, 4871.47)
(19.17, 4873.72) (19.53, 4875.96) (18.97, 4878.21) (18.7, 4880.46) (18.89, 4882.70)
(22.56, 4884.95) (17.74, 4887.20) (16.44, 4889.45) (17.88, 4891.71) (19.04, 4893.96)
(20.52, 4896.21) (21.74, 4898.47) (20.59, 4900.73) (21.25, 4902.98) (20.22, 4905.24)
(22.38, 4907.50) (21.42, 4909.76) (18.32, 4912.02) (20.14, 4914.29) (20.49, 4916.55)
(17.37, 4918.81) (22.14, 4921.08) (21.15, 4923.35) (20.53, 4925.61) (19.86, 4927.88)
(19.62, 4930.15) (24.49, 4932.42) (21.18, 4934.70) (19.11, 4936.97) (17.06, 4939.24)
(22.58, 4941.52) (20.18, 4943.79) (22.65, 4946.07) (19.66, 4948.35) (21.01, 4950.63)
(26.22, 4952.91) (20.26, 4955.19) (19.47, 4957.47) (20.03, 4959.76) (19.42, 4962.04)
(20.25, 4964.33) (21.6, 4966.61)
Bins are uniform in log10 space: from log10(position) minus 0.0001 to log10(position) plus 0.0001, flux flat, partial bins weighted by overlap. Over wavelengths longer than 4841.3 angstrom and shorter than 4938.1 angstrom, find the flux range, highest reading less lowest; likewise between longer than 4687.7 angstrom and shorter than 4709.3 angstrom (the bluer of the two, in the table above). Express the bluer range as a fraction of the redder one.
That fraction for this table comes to 0.51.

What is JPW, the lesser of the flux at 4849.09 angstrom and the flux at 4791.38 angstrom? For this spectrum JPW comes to 15.4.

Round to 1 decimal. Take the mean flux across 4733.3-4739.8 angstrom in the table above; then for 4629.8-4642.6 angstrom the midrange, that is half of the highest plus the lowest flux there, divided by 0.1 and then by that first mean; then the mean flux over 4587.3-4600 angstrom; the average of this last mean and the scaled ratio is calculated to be 14.5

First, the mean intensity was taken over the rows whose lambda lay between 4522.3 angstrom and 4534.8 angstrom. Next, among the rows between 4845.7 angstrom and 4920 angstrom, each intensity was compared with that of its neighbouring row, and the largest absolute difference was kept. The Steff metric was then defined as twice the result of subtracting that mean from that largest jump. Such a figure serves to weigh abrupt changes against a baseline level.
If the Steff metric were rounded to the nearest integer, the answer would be -27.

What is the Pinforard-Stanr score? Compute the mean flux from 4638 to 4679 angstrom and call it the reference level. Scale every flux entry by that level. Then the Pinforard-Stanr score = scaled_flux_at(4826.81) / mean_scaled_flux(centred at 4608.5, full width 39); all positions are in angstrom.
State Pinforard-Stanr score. 1.036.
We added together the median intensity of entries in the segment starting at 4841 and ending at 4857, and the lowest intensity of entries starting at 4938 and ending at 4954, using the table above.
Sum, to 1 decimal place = 37.1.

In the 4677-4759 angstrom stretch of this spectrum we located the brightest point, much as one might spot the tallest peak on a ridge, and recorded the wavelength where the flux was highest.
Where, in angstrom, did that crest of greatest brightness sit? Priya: 4684.47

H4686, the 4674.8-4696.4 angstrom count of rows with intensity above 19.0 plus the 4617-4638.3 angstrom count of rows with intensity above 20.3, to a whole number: 11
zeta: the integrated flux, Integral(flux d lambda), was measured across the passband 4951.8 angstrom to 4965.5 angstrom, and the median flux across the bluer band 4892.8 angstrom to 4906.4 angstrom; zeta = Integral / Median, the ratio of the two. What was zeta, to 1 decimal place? 14.0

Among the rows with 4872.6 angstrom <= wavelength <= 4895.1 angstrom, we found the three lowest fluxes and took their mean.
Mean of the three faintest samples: 17.4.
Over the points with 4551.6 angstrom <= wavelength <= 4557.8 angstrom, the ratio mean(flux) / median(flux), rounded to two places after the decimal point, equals 1.00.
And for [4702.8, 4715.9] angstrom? 0.99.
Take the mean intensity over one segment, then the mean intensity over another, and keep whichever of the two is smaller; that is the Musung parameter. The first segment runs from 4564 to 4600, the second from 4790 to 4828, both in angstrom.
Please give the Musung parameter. 19.0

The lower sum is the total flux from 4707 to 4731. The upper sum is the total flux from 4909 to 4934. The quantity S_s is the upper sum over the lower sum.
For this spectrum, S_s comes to 1.04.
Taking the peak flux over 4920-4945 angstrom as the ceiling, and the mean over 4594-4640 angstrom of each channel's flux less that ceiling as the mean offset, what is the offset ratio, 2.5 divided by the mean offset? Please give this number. -0.534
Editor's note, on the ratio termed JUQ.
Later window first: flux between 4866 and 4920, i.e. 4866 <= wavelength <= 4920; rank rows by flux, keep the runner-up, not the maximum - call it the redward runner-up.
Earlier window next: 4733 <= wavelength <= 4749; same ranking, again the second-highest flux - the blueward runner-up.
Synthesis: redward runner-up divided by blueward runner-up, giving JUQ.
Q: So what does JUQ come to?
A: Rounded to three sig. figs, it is 1.07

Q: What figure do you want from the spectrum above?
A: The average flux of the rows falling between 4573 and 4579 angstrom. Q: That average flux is 20.3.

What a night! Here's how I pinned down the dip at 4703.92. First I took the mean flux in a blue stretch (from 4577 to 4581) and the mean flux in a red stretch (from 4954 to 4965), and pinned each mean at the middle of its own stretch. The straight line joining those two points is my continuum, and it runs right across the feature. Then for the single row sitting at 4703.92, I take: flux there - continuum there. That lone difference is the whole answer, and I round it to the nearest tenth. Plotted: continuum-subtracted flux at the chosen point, -6.0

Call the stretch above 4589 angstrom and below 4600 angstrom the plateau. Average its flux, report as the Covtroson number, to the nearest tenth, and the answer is 18.0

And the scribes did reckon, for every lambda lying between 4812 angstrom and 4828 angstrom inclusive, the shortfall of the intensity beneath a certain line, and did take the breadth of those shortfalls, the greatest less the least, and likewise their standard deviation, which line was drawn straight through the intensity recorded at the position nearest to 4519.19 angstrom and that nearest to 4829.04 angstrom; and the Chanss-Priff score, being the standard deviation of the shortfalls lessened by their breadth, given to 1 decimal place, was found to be -1.8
